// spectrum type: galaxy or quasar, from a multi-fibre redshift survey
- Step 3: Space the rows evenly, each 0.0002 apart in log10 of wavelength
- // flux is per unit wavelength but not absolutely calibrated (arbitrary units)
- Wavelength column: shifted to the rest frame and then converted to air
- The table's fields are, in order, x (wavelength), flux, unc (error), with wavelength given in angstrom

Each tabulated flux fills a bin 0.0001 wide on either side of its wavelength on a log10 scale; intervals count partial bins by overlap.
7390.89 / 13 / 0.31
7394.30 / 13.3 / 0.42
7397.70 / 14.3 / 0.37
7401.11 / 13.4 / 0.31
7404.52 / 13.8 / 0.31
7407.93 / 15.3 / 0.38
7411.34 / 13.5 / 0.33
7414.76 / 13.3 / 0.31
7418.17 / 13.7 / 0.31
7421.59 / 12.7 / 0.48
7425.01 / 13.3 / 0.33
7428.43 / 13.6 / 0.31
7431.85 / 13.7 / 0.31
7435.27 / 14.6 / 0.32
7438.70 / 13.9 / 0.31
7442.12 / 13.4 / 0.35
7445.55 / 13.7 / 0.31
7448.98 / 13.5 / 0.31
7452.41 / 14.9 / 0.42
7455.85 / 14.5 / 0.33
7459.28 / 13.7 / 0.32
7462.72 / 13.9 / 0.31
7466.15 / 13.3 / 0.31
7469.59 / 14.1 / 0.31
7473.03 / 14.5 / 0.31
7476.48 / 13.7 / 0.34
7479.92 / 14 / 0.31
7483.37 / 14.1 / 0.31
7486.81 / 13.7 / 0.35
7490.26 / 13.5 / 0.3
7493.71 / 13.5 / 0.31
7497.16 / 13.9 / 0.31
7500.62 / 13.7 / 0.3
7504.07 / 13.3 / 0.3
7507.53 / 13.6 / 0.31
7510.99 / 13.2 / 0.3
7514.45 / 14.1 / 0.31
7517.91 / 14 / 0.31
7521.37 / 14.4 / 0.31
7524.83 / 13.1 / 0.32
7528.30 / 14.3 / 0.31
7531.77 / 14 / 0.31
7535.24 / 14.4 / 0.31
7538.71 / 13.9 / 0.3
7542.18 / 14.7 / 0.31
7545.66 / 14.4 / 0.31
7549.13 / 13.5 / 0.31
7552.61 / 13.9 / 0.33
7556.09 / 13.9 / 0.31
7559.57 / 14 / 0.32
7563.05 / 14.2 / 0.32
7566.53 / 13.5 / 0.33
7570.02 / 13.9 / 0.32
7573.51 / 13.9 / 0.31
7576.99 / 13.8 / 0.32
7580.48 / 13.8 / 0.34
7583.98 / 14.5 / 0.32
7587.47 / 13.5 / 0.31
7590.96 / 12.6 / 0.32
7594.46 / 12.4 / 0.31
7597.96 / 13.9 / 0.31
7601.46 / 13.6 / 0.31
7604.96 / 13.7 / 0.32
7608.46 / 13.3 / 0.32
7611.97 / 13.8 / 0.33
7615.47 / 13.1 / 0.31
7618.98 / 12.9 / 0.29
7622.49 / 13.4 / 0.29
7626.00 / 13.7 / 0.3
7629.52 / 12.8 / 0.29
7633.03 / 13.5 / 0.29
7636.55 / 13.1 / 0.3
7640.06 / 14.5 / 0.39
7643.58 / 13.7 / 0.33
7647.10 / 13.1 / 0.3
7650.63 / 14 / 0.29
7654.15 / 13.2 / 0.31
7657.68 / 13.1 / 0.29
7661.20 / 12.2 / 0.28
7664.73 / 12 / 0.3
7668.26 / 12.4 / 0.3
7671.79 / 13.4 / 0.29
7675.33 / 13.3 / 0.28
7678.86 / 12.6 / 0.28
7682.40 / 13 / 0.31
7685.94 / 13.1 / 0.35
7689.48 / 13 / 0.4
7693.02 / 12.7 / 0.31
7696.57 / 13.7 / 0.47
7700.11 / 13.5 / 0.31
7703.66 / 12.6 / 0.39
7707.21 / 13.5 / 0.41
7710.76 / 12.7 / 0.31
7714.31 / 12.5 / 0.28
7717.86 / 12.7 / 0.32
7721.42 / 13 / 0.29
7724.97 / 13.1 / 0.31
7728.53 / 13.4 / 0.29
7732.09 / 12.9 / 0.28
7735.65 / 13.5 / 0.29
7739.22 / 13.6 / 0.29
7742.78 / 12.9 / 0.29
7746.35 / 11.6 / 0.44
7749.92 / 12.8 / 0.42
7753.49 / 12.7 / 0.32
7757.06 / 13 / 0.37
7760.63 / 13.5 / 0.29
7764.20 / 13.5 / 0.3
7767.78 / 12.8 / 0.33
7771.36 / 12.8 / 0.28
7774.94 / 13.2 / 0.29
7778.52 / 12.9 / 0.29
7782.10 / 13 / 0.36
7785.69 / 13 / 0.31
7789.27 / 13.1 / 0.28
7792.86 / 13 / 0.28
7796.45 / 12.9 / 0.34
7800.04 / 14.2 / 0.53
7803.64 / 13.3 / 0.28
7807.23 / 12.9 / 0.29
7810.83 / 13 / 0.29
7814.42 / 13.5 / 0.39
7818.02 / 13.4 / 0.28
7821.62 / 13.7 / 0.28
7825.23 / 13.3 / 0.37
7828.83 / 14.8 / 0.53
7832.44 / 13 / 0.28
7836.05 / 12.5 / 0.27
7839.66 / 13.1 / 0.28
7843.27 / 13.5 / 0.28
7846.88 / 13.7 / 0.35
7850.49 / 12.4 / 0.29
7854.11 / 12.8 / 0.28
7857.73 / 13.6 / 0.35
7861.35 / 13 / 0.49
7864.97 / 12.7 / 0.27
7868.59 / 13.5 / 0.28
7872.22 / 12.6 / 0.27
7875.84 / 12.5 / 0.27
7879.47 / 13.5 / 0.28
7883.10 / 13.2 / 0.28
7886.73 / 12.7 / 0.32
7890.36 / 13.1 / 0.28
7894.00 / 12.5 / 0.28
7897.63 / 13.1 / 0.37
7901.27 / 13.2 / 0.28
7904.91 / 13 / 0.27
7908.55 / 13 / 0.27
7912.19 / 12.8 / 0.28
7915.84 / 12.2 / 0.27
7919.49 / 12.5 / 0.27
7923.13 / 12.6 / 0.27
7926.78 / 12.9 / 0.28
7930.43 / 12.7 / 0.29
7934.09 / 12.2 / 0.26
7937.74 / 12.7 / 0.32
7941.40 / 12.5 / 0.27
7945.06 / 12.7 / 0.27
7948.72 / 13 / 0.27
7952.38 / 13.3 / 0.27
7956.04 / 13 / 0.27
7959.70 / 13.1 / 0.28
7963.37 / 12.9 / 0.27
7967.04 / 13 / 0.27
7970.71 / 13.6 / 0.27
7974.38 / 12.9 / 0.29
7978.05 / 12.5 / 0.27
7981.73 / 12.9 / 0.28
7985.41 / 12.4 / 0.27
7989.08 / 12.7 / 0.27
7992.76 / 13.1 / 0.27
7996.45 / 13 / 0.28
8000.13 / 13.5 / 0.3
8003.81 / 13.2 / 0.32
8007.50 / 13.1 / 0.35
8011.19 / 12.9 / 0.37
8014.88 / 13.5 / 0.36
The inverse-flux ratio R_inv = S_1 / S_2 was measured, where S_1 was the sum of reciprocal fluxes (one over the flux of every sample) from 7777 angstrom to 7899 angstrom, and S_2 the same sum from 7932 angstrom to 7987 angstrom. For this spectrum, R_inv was 2.2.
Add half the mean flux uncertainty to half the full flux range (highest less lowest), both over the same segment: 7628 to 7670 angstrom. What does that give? 1.4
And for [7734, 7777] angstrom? 1.2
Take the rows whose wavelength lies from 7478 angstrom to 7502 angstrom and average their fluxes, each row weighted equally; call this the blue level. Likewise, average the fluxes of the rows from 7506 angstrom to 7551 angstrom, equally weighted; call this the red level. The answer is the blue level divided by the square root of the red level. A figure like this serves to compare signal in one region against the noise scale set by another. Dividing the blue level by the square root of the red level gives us 3.68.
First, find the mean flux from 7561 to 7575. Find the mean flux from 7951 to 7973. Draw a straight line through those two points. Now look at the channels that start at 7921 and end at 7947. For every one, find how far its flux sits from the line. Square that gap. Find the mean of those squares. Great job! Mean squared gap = 0.38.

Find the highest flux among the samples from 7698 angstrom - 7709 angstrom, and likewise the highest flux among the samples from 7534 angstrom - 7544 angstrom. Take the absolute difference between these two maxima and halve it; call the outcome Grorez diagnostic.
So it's 0.6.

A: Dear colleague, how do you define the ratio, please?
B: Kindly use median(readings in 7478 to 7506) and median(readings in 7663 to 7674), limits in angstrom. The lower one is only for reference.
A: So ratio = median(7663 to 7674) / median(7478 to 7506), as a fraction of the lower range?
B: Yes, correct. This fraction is 0.91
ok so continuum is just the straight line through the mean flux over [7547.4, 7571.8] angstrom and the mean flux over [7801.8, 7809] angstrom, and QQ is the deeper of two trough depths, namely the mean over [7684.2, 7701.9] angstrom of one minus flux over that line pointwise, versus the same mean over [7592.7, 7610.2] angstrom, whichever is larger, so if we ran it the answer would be 0.024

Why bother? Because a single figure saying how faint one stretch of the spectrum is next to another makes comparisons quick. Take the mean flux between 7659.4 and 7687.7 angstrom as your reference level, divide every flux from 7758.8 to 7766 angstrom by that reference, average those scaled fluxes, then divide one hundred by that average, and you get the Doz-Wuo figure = 94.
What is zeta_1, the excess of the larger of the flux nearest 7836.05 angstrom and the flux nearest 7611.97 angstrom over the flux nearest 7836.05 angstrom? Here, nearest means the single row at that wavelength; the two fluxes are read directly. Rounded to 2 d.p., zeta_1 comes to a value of 1.30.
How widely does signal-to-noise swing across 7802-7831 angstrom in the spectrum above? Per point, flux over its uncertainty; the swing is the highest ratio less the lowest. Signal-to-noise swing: 21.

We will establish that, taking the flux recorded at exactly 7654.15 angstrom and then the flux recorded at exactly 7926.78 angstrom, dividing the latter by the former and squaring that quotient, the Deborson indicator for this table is 0.96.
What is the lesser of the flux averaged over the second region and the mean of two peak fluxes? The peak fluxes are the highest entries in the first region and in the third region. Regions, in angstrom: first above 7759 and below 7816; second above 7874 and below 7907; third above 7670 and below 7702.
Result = 12.98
